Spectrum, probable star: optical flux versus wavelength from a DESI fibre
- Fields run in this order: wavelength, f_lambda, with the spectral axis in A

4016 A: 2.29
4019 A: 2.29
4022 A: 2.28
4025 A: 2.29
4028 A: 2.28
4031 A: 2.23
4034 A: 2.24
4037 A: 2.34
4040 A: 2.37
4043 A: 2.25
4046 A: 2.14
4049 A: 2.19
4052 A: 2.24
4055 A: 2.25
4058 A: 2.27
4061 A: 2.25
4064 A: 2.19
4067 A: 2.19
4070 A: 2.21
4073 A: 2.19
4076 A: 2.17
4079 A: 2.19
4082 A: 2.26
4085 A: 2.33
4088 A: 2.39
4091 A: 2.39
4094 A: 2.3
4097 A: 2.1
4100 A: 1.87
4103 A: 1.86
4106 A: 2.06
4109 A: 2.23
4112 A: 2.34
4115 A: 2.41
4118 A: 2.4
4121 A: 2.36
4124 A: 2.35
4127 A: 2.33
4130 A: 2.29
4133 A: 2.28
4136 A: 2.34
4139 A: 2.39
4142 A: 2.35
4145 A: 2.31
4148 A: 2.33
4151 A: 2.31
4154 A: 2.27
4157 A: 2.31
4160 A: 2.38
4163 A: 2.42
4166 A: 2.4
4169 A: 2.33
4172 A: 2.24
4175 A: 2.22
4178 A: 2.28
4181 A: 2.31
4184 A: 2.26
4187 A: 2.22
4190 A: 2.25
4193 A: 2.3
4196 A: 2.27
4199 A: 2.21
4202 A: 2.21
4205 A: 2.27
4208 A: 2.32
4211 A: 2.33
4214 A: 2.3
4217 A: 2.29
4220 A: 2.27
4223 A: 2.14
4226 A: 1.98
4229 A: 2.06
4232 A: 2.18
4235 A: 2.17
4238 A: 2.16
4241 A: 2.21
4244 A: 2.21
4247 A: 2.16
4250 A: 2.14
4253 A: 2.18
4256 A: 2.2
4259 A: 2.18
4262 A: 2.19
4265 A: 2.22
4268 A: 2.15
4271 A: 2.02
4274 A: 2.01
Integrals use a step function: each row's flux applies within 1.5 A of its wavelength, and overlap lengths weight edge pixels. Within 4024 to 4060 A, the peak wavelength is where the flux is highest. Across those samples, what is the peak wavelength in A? 4040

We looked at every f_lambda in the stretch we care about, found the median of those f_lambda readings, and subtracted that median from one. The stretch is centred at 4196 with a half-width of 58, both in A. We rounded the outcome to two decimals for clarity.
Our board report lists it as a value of -1.27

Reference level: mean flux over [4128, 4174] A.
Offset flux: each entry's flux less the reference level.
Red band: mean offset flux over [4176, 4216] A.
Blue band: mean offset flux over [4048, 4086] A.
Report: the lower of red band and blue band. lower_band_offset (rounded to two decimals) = -0.10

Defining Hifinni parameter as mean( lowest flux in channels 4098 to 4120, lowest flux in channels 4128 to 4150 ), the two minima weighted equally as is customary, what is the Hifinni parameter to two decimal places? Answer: 2.07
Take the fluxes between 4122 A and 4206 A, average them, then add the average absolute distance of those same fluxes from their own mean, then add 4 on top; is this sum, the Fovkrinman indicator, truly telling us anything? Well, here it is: 6.35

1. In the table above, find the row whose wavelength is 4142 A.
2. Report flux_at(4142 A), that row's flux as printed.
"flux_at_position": 2.35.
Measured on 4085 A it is 2.33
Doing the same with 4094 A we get 2.3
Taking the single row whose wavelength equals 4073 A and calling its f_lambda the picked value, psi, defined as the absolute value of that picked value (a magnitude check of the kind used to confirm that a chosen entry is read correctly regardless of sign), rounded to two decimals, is 2.19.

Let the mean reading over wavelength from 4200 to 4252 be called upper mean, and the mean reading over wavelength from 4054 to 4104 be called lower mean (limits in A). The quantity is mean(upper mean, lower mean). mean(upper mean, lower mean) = 2.20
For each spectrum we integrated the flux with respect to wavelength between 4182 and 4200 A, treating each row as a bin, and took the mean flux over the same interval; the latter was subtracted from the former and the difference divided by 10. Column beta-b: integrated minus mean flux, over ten 3.8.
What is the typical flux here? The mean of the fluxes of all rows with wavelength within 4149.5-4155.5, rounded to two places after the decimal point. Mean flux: 2.29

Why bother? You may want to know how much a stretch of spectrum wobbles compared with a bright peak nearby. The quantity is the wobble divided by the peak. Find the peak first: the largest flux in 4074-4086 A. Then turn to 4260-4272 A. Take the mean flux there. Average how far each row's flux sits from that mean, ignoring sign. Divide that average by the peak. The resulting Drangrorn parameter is 0.027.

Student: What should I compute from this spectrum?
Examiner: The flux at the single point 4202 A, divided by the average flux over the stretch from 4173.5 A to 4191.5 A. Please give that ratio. 0.98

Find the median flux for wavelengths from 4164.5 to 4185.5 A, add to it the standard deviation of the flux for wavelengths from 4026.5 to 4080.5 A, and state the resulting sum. 2.34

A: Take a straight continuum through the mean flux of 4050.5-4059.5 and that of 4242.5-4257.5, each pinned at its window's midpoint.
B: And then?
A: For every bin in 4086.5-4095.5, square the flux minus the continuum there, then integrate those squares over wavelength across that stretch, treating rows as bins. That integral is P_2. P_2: 0.15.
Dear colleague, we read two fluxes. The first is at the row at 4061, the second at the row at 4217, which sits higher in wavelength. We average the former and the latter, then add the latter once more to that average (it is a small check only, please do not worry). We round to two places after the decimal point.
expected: 4.56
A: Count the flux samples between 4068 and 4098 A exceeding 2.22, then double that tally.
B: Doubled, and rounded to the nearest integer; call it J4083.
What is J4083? 10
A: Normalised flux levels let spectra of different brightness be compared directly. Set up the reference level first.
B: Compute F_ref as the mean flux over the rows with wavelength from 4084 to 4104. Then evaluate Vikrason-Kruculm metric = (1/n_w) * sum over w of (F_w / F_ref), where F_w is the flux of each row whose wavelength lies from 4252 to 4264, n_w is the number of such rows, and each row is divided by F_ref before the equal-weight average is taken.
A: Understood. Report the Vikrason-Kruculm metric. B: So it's 1.00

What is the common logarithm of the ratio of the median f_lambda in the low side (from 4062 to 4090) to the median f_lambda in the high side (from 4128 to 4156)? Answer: -0.023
